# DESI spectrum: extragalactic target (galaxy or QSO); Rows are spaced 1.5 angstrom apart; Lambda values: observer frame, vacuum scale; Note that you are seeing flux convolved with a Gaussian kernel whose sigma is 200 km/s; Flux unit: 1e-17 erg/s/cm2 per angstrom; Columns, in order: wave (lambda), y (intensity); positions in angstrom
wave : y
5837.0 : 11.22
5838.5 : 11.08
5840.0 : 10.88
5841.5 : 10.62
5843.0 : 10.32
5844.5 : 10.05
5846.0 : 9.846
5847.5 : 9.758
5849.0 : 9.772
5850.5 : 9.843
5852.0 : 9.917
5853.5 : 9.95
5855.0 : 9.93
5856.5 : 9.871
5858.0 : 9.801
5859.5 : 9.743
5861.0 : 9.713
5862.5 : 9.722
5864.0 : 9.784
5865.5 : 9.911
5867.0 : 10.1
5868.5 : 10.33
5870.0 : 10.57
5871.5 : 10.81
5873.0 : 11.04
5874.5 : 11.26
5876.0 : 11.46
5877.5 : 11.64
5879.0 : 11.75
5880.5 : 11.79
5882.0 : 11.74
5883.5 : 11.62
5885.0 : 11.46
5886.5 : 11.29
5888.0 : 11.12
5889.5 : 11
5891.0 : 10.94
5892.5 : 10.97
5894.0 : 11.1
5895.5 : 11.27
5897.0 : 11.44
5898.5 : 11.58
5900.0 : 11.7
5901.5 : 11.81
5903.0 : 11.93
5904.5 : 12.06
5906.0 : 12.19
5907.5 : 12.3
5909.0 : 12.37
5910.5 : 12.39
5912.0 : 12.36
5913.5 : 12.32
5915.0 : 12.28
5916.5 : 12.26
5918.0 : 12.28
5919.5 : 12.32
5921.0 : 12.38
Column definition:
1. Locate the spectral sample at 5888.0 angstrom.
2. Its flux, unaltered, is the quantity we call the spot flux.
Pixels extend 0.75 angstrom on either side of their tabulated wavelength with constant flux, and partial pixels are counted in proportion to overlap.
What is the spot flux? 11.12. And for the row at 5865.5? 9.911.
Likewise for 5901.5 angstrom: 11.81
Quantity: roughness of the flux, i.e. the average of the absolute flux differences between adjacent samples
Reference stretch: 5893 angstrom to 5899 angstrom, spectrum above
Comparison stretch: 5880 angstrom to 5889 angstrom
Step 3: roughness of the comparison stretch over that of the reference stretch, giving 0.84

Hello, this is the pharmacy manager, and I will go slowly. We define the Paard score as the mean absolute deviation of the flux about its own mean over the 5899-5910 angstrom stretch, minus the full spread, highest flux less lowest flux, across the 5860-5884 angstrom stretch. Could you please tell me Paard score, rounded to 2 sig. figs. -1.9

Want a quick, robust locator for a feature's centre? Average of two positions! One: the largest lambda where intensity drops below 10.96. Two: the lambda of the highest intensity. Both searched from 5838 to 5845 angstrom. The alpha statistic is 5841.5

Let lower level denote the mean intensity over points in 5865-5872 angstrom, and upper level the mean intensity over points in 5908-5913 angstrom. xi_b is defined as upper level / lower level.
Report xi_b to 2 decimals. 1.20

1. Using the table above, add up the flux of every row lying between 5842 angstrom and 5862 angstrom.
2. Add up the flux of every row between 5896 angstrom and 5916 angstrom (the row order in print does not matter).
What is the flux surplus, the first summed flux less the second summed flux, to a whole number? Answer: -28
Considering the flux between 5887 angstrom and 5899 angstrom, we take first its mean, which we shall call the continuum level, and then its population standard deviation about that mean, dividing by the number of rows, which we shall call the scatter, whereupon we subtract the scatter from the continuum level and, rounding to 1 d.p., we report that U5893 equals 11.0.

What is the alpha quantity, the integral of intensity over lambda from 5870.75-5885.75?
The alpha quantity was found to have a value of 172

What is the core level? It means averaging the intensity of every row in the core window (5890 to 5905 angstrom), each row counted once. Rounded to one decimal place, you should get 11.5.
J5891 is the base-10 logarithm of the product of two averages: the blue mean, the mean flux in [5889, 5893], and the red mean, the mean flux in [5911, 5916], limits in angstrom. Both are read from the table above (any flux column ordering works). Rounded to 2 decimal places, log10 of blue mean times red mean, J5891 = 2.13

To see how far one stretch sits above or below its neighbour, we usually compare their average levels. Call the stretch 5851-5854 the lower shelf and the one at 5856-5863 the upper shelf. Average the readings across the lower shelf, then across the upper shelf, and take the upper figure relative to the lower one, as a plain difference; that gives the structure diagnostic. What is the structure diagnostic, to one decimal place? -0.2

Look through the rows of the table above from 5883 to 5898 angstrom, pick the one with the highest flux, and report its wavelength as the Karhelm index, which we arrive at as 5883.5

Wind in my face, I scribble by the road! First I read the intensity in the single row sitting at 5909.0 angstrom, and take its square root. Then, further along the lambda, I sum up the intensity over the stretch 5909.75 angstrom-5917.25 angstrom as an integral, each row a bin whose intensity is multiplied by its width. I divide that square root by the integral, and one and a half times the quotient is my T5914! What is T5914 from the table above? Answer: 0.0571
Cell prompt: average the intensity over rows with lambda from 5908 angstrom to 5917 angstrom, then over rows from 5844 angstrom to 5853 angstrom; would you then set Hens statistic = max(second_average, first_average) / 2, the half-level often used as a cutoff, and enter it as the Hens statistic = 6.17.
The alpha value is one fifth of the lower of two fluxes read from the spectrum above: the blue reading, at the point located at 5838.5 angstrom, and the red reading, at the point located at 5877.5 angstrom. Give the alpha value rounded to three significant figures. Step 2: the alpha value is 2.22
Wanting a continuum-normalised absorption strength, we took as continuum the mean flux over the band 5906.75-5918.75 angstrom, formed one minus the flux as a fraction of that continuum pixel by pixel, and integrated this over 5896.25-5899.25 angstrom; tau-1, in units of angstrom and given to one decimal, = 0.2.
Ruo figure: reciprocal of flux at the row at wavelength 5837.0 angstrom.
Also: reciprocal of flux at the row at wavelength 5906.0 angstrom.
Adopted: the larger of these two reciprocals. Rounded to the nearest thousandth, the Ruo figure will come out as 0.089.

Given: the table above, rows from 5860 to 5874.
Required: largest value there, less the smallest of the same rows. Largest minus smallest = 1.3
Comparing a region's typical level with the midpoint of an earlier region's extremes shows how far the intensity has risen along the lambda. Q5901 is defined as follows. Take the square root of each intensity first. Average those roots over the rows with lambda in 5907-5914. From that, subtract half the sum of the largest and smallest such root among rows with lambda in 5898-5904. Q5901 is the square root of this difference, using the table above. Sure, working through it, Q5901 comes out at 0.29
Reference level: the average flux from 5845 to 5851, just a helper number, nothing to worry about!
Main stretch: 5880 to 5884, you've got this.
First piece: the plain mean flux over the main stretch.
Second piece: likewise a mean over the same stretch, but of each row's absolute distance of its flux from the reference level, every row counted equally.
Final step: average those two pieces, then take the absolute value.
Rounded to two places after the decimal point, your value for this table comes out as 6.81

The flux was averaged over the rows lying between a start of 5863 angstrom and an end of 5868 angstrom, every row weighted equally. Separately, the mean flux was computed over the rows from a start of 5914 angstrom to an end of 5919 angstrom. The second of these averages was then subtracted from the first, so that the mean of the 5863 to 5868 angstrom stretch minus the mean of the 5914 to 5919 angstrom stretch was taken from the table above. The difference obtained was -2.3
